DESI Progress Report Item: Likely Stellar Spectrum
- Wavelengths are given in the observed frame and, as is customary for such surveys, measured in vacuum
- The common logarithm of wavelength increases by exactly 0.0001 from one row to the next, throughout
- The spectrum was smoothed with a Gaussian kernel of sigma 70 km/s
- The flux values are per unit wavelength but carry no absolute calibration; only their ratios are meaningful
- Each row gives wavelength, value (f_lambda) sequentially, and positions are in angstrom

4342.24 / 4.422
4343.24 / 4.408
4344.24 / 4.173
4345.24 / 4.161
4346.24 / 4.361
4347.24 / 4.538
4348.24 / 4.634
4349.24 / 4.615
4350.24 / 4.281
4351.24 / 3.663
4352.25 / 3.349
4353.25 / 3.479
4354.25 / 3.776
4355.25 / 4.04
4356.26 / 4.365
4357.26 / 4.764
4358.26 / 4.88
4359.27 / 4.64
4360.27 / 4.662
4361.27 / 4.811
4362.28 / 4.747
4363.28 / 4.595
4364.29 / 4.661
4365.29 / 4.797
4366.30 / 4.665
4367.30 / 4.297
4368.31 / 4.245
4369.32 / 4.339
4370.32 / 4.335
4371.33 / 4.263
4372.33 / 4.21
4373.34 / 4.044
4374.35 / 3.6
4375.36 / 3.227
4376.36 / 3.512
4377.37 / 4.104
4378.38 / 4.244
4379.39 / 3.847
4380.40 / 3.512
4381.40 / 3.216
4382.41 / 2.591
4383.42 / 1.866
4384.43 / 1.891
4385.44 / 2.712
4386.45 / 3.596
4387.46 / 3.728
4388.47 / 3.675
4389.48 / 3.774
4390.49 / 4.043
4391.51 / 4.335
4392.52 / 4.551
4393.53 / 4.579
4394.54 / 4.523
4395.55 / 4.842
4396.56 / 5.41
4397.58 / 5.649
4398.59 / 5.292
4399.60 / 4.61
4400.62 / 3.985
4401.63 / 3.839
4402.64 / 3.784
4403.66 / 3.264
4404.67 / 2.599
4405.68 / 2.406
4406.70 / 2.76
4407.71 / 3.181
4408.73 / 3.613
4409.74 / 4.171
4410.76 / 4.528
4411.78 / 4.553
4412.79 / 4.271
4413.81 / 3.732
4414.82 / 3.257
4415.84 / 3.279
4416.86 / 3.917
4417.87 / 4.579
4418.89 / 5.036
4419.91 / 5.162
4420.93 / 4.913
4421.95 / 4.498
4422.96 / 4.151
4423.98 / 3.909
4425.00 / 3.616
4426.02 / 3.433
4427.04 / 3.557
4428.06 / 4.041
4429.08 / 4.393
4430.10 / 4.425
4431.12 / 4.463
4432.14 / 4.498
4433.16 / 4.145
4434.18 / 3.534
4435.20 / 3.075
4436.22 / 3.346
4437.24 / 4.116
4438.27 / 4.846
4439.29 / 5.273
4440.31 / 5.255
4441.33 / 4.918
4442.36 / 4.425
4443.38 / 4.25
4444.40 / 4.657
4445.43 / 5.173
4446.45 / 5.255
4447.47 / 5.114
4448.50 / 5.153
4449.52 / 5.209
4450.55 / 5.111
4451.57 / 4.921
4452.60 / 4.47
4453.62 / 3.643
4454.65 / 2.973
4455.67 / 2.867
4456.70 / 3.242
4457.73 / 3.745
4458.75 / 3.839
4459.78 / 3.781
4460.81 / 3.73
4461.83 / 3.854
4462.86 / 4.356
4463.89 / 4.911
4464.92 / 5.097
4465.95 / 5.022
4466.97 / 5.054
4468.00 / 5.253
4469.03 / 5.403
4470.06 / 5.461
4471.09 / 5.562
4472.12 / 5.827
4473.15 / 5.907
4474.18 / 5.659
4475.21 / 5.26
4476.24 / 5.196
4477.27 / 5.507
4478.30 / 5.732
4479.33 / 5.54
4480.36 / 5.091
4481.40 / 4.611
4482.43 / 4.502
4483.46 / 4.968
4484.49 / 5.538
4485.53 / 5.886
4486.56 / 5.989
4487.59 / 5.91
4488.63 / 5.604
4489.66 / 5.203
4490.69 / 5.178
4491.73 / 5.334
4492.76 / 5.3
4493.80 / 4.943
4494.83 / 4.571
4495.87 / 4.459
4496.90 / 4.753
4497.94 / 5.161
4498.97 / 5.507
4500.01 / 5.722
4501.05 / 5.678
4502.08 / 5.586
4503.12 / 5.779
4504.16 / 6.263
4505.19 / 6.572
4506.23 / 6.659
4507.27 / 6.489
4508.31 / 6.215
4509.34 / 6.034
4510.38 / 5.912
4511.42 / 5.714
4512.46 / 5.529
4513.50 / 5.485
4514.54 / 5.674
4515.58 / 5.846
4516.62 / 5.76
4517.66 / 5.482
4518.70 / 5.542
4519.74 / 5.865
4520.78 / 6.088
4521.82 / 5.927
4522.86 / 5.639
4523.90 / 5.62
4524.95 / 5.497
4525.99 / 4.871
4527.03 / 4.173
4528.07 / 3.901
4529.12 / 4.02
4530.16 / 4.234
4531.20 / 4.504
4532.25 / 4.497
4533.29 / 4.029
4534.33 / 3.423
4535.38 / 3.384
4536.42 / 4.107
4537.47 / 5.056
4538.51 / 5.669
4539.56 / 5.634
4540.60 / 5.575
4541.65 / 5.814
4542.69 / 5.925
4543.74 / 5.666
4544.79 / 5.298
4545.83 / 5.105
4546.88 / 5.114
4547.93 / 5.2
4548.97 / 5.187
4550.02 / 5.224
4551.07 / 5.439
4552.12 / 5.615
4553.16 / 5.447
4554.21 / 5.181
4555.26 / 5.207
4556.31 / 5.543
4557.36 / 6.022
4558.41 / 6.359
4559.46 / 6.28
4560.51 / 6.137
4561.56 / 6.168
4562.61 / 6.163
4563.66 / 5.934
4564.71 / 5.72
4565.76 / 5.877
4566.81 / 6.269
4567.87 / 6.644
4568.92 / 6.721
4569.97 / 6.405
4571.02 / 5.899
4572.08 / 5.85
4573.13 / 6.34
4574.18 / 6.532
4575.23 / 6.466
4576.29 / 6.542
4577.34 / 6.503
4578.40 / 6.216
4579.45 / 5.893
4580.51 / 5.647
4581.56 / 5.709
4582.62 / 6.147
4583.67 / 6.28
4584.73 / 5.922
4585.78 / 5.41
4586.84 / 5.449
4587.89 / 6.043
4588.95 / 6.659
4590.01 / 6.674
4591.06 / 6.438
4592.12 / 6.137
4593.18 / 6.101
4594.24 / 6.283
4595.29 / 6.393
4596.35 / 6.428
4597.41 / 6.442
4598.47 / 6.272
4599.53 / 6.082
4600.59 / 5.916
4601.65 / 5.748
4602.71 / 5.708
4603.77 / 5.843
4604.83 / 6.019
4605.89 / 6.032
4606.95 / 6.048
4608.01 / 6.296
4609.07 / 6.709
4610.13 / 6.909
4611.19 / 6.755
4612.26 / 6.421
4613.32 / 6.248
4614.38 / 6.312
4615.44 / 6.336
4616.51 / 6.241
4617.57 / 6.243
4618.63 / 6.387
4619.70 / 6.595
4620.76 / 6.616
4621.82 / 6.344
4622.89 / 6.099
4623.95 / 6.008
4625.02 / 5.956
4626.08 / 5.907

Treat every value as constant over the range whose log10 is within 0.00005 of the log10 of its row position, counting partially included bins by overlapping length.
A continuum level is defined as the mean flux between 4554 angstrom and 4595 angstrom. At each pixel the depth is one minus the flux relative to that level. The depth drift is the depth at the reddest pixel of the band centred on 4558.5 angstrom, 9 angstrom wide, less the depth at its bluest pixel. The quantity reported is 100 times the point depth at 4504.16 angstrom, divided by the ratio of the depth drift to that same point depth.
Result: 0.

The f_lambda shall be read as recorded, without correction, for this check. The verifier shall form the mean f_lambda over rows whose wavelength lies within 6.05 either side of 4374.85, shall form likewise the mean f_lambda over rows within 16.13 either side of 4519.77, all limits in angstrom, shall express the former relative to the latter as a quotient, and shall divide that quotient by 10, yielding 0.074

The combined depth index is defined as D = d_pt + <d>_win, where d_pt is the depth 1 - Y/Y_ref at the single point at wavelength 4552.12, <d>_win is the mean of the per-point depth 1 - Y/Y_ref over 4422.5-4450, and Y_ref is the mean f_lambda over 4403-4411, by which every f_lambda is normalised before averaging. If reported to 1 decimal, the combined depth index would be -1.0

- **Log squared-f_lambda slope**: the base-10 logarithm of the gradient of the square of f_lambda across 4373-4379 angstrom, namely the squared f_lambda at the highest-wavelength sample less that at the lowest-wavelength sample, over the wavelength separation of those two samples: -0.5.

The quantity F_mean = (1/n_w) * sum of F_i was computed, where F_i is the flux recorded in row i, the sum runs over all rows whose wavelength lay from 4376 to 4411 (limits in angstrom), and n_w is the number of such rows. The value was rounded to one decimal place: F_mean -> 3.8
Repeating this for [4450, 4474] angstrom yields 4.5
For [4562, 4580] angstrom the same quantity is 6.2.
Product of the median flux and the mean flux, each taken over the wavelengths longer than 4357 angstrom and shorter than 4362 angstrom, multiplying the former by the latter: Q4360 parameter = 23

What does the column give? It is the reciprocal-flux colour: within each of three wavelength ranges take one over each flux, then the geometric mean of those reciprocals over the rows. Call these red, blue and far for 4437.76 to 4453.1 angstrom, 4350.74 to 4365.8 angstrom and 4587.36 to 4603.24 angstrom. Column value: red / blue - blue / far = -0.56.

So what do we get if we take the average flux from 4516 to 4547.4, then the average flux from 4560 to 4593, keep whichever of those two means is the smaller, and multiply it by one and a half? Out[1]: 7.6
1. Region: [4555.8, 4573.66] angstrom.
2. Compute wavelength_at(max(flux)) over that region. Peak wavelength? 4568.92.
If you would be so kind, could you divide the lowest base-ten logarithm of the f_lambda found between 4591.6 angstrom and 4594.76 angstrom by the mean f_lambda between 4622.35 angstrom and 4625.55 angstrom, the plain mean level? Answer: 0.13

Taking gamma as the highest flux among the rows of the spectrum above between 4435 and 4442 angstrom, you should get 5.273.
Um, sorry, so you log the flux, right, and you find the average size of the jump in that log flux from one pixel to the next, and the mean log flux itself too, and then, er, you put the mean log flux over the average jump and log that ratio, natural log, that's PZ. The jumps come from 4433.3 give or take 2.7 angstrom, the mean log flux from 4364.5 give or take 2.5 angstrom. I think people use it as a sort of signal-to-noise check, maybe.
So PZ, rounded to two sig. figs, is 2.8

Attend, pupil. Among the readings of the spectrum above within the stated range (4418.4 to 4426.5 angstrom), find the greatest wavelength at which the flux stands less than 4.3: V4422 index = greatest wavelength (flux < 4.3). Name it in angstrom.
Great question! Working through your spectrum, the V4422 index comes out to 4426.02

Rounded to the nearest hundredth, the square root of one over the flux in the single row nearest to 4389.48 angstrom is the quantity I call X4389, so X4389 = 0.51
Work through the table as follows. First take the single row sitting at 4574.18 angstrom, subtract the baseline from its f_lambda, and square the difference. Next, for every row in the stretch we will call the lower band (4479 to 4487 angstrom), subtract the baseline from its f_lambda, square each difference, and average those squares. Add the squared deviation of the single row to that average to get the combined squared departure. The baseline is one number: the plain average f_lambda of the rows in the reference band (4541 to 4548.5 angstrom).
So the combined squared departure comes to 1.49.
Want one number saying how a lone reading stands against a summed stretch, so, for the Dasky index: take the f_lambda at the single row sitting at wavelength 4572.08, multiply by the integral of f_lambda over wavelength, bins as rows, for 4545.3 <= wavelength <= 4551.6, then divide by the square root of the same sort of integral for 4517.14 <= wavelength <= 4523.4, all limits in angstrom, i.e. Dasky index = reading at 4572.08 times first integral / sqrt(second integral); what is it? 32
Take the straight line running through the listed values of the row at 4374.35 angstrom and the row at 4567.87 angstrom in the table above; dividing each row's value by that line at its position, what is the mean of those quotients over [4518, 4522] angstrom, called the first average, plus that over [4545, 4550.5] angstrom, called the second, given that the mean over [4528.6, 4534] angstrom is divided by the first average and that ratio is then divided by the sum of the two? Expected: 0.39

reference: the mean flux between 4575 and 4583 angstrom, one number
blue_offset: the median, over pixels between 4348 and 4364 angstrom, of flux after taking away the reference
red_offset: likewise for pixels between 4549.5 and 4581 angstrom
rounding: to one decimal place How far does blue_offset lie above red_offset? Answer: -1.5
